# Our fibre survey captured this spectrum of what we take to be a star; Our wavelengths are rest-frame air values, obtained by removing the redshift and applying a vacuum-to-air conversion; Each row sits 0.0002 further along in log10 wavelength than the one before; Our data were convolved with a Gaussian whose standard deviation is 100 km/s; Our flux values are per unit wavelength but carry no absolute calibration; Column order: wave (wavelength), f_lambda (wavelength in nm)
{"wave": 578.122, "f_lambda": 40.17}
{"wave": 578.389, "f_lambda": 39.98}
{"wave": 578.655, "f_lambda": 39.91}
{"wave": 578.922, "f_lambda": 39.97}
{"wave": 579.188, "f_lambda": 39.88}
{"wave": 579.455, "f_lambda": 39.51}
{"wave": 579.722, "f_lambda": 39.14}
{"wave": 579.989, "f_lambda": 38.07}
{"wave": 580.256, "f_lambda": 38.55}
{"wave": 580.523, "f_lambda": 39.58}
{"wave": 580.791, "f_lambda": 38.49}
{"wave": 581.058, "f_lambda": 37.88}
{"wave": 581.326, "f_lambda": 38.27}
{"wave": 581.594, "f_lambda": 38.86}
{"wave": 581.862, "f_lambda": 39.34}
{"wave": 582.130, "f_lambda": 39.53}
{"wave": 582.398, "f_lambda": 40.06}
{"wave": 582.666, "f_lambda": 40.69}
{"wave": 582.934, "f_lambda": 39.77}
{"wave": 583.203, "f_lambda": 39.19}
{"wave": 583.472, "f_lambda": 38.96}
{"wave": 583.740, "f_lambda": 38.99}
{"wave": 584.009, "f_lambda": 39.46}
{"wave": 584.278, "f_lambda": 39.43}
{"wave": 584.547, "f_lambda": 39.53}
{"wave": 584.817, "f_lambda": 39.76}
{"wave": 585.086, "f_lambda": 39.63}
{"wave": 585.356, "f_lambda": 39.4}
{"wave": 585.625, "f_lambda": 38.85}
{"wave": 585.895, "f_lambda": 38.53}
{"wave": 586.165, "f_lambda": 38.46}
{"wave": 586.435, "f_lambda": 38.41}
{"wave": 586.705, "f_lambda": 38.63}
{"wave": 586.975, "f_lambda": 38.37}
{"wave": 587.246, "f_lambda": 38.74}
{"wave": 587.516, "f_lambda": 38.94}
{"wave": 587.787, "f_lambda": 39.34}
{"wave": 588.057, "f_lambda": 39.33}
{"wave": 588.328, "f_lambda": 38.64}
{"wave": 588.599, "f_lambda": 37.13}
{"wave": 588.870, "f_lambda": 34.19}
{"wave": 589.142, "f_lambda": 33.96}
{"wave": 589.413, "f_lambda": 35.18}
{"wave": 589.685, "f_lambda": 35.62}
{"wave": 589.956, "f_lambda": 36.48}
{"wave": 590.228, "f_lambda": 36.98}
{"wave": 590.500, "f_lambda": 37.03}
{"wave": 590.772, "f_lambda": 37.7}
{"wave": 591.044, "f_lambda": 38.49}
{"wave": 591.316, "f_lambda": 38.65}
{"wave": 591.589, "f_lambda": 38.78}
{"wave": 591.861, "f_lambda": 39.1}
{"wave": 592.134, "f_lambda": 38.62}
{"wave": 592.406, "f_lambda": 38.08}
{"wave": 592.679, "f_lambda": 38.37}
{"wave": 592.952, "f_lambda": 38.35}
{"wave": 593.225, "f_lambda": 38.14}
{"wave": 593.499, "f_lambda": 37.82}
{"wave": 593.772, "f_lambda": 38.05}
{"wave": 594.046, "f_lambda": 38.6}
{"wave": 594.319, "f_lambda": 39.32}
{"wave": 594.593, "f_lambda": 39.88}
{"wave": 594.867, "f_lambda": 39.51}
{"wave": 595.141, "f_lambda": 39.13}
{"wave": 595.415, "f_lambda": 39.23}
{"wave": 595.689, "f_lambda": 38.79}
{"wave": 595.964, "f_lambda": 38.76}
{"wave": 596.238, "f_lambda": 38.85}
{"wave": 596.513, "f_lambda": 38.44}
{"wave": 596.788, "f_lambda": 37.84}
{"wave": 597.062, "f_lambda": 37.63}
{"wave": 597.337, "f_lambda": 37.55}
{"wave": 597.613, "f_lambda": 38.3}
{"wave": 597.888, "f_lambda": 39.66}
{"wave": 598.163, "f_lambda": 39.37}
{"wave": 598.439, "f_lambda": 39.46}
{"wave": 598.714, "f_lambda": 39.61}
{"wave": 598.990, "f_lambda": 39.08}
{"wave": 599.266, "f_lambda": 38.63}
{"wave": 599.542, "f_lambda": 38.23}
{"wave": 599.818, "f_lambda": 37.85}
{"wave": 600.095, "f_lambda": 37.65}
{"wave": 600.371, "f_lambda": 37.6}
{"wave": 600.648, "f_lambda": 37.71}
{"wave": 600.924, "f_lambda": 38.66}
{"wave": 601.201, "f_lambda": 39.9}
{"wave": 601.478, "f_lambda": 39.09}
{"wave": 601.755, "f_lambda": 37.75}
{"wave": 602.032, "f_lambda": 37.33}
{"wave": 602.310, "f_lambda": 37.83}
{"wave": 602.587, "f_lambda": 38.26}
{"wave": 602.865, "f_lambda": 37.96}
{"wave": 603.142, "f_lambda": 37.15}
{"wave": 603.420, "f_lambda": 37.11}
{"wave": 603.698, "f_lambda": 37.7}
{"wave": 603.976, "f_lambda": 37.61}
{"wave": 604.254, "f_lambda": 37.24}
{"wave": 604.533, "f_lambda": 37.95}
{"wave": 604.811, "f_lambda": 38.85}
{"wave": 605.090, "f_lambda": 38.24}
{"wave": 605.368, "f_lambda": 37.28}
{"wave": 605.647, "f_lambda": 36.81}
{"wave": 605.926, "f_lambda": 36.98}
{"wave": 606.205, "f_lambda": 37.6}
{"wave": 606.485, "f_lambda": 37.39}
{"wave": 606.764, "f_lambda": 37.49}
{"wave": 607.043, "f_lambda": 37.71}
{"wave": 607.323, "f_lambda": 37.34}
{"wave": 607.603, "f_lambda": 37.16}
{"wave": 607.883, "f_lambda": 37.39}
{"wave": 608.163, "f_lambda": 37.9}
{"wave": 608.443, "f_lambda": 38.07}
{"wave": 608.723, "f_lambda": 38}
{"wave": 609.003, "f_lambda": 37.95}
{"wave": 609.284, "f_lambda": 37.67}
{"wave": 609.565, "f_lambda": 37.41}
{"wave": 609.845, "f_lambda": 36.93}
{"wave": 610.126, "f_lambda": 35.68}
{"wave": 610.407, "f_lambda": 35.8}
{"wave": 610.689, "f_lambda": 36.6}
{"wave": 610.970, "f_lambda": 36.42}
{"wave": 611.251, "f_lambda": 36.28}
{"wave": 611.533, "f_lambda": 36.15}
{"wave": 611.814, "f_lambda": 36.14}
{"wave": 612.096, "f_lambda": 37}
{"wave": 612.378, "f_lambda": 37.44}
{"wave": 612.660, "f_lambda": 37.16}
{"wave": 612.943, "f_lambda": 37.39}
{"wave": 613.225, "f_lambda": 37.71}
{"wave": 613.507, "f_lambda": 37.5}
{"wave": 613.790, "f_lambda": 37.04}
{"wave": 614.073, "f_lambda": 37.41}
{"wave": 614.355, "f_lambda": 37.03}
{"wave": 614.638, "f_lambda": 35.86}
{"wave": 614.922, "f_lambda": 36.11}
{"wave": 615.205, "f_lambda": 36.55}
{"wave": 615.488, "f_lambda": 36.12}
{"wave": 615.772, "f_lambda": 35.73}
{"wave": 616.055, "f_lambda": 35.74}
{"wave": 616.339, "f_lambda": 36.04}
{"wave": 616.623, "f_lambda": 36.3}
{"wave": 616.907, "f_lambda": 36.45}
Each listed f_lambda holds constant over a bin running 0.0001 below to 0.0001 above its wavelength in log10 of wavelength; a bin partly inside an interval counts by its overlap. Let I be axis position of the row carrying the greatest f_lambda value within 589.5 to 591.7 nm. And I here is 591.589 nm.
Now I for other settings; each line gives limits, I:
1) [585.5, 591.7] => 587.787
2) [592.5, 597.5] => 594.593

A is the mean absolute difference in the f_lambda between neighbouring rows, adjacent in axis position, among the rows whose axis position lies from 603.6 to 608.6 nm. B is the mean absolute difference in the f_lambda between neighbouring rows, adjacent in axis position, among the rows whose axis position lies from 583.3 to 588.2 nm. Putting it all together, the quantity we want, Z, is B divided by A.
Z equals 0.5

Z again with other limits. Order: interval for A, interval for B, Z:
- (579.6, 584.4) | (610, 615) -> 0.7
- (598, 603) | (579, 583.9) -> 1.1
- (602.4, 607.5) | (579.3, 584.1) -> 1.3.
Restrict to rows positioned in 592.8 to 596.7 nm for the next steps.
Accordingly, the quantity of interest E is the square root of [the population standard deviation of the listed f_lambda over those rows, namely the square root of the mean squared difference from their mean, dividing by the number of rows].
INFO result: 0.76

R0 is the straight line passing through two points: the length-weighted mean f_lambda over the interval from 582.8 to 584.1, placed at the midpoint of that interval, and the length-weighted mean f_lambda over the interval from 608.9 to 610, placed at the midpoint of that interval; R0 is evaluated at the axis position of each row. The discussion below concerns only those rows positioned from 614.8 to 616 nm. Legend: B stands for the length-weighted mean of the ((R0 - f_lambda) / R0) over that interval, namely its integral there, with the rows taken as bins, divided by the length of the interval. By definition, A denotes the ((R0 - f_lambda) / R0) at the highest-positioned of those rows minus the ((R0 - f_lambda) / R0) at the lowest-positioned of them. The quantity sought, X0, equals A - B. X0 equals -0.02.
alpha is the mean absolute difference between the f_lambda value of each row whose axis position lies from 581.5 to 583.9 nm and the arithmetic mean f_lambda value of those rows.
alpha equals 0.5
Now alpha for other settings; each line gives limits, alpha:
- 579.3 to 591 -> 1.1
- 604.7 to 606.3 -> 0.6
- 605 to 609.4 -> 0.3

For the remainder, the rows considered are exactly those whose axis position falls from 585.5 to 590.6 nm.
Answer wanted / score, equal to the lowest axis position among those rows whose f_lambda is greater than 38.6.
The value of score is 585.625 nm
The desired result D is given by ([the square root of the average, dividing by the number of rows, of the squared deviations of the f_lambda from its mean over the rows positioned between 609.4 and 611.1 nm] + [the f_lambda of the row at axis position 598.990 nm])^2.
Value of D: 1575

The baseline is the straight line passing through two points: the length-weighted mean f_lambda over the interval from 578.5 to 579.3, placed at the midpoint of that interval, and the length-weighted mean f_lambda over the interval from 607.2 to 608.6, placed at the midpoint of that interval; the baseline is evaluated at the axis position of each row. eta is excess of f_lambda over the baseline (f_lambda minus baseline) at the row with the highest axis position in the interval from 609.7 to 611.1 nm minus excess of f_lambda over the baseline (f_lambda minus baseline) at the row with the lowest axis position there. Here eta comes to -0.4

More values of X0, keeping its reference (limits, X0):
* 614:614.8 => 0.03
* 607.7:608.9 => -0.01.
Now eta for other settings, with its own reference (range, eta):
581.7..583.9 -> -0.2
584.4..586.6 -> -1.0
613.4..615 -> -1.3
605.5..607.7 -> 0.5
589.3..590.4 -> 1.9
